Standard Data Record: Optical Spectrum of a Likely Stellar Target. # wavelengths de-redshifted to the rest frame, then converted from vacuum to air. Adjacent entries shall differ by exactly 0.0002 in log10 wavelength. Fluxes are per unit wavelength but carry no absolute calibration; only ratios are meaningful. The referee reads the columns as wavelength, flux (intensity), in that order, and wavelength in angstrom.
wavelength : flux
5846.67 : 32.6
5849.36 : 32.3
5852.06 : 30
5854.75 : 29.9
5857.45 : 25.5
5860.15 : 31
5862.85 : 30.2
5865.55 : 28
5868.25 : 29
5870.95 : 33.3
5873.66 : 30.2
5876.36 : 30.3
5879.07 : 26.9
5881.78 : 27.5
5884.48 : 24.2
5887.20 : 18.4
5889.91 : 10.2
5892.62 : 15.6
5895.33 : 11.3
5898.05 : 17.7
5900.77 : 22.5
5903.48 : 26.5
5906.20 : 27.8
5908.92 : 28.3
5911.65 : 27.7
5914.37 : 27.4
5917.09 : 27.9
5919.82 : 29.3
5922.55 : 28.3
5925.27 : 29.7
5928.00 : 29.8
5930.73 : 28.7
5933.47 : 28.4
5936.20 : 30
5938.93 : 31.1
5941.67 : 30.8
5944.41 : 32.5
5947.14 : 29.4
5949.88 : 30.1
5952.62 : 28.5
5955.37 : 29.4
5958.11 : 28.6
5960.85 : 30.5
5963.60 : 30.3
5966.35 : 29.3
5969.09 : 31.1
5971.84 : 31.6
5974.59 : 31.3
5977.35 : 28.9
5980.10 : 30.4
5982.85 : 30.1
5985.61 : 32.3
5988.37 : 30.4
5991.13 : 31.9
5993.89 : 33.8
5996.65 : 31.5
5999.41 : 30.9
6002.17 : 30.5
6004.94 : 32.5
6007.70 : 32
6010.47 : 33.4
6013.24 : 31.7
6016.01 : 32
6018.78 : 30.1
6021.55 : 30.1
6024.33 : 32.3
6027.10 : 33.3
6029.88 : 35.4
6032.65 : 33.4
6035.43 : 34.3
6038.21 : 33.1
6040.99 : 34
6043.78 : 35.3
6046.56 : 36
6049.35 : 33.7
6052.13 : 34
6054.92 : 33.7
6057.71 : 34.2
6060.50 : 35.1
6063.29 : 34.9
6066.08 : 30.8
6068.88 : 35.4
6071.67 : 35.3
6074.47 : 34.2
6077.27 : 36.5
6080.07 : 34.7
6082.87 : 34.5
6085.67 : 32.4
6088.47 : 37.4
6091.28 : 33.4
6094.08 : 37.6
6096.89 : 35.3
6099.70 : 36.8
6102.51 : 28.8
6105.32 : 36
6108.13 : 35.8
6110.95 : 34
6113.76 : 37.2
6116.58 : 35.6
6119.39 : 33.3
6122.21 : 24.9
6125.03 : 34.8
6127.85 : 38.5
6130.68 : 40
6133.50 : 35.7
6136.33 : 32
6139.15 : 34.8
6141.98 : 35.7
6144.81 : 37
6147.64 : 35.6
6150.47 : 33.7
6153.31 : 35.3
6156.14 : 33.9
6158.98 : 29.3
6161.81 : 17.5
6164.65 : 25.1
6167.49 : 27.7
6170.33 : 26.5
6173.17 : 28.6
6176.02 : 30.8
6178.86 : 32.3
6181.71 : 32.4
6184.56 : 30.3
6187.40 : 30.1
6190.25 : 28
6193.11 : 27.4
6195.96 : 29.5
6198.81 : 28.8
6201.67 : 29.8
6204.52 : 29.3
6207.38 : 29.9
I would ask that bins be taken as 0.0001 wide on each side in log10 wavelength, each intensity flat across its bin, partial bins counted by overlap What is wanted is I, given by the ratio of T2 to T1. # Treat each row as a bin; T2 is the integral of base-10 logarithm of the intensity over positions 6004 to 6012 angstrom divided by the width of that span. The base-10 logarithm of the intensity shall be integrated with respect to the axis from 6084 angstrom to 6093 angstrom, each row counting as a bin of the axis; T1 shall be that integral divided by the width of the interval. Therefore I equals 0.98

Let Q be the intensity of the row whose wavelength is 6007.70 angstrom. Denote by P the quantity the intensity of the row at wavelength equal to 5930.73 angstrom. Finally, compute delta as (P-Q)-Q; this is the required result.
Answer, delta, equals -35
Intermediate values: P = 28.7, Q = 32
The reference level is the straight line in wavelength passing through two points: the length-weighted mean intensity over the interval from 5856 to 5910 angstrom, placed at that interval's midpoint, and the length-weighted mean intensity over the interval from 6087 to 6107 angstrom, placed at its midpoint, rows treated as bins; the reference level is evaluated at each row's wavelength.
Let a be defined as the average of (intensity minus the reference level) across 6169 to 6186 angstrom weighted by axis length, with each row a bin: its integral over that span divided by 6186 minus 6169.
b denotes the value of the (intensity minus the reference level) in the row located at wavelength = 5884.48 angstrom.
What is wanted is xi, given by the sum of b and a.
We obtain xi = -9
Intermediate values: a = -9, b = -1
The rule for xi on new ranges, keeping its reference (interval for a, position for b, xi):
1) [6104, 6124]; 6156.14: -6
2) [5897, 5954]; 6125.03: 0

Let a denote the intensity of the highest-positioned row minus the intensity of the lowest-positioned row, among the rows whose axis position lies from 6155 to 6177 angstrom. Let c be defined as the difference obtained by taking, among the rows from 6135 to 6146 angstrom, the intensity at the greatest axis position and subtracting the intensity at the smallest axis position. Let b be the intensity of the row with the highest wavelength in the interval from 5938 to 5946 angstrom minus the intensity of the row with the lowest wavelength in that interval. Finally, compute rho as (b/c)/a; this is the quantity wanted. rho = -0.09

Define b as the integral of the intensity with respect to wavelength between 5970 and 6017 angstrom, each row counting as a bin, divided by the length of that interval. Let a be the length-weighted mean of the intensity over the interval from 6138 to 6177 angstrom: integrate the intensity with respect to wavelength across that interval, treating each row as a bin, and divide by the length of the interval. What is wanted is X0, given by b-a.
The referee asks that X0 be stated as 1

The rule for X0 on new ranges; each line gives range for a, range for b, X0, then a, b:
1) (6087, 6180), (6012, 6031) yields -1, 33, 32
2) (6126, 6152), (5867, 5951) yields -9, 36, 26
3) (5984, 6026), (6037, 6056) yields 3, 32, 34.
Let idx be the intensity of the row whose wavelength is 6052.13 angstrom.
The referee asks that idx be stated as 34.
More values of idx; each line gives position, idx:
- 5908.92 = 28.3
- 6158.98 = 29.3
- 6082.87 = 34.5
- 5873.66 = 30.2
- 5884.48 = 24.2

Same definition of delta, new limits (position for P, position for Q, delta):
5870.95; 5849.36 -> -31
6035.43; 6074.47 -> -34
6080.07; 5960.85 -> -26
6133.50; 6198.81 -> -22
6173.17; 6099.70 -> -45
